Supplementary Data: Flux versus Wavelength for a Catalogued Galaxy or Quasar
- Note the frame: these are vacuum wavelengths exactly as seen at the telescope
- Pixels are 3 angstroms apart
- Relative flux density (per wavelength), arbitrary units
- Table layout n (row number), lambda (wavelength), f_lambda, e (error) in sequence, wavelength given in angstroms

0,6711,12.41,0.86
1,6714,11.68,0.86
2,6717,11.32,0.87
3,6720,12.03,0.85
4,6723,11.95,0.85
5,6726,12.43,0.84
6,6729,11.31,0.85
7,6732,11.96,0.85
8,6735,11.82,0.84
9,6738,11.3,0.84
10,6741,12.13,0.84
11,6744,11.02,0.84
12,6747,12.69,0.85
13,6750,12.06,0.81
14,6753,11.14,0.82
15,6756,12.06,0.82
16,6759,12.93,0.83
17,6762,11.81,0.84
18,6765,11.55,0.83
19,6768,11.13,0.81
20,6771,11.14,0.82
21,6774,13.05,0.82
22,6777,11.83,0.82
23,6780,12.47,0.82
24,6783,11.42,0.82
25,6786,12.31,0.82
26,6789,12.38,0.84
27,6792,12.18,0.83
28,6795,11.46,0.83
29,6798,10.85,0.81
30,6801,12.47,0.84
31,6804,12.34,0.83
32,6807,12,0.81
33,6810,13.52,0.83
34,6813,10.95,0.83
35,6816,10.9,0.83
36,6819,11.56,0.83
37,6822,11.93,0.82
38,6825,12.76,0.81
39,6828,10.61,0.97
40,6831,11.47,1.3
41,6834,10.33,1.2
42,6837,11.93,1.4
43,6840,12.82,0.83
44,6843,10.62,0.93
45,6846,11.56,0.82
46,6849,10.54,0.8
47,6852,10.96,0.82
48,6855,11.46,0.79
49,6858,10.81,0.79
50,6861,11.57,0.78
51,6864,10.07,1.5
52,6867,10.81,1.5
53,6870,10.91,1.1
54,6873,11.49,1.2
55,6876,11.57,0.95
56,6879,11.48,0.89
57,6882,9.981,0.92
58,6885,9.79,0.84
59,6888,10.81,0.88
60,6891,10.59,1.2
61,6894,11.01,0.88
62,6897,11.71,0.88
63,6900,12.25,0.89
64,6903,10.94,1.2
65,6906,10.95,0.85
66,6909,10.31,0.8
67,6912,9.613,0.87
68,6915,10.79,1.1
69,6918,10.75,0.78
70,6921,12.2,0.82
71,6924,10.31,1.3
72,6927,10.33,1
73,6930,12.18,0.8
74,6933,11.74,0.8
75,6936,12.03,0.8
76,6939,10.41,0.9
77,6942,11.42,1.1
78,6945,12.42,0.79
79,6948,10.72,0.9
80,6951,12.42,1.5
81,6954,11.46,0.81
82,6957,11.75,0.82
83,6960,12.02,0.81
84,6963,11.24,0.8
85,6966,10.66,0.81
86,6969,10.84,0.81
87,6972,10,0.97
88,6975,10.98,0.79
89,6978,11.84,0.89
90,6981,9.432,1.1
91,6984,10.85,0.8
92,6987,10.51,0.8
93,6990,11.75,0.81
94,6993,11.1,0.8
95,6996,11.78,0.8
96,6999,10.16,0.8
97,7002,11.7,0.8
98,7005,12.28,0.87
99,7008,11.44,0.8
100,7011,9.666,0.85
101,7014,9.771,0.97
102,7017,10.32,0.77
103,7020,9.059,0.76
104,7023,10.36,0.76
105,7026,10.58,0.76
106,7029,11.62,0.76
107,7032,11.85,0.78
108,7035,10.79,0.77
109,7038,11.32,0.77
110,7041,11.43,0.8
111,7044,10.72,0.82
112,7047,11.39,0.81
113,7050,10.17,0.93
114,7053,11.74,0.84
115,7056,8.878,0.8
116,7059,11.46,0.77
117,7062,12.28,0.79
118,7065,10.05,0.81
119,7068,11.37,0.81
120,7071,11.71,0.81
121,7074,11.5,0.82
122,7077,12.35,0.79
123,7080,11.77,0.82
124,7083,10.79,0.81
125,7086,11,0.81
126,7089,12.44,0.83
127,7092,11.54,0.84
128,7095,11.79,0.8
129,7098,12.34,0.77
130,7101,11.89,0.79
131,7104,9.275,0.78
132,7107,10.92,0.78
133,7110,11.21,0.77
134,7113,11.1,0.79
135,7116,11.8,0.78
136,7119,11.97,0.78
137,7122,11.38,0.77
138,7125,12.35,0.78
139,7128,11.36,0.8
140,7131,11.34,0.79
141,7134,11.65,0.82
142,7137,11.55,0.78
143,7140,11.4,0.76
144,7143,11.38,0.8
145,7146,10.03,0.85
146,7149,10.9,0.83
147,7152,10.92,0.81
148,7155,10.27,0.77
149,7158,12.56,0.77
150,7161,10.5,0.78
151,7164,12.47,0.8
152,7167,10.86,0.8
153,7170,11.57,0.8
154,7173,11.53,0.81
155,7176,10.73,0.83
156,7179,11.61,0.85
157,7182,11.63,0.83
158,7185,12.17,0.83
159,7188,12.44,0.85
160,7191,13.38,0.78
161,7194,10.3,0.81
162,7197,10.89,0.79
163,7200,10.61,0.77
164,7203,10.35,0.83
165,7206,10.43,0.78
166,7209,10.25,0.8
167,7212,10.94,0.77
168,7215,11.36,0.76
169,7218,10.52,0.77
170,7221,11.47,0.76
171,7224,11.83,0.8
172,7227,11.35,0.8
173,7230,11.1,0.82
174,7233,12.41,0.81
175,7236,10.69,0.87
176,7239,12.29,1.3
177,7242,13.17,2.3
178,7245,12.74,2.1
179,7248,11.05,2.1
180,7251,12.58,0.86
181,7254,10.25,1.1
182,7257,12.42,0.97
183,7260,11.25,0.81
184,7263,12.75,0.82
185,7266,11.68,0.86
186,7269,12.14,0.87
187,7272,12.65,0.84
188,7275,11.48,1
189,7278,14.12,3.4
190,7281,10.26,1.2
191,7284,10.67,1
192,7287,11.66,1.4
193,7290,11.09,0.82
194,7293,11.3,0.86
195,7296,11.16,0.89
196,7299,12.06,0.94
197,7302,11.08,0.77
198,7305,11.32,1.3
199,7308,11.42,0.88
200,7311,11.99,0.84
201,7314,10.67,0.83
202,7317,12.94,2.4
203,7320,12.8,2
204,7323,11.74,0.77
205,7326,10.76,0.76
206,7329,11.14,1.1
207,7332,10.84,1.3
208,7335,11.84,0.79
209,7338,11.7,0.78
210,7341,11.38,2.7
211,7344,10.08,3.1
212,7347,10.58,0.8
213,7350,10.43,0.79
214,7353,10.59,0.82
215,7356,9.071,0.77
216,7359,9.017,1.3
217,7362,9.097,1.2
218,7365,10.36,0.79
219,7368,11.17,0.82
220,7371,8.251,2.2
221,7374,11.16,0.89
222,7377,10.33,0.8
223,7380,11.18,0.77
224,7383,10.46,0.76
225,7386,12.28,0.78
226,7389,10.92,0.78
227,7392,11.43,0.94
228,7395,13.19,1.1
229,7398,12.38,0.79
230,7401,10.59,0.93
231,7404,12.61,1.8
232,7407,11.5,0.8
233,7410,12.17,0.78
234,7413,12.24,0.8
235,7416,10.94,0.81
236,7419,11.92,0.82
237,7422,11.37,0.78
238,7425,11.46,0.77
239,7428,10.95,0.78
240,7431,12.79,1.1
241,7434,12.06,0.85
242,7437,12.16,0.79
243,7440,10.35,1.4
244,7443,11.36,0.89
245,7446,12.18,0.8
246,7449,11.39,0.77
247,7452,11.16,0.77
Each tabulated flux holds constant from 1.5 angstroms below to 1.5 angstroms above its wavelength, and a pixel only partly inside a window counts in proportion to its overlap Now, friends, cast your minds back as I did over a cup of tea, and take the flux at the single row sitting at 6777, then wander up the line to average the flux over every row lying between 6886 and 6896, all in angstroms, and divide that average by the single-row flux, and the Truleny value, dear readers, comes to 0.91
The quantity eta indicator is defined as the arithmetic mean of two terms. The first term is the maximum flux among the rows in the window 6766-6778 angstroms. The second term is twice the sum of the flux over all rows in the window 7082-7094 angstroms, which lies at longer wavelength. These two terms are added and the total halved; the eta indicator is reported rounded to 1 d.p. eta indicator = 52.3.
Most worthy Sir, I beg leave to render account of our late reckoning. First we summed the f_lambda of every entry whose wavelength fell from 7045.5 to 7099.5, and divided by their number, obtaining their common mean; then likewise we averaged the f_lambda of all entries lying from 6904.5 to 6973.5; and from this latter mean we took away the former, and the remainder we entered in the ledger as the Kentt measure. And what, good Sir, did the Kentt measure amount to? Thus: -0.21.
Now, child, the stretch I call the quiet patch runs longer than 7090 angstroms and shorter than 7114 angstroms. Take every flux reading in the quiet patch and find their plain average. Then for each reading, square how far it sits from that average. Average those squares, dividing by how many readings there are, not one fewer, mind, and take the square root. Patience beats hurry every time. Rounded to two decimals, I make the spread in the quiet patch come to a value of 0.87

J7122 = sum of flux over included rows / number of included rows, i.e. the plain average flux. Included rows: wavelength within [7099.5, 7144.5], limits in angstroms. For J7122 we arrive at 11.4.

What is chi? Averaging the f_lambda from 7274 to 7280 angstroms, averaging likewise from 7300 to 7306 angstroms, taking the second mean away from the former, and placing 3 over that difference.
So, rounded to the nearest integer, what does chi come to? 2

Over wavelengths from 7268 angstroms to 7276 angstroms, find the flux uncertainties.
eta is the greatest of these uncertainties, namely 1.00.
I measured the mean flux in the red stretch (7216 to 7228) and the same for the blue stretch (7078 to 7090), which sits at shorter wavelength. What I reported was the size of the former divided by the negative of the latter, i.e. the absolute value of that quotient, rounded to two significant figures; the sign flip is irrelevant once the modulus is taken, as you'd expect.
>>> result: 0.98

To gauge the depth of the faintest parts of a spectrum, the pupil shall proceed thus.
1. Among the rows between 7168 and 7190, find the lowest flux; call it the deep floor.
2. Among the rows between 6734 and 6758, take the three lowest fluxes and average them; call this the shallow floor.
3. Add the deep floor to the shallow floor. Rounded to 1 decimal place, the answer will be 21.9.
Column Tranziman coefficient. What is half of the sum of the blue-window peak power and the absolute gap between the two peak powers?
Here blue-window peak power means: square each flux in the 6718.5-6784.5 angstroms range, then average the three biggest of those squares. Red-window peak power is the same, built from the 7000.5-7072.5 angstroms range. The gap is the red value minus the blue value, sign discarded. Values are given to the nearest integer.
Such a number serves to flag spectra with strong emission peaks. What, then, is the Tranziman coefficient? 93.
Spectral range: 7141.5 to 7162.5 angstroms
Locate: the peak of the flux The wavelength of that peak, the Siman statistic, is 7158 angstroms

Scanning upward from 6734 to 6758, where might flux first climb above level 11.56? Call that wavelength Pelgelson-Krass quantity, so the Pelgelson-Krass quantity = 6735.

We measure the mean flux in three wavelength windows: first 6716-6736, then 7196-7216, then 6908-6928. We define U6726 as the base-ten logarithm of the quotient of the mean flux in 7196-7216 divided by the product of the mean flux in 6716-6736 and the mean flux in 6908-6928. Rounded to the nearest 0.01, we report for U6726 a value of -1.07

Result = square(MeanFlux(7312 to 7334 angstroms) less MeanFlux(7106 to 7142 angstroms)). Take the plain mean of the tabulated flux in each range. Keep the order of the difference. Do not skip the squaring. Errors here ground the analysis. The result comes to 0.00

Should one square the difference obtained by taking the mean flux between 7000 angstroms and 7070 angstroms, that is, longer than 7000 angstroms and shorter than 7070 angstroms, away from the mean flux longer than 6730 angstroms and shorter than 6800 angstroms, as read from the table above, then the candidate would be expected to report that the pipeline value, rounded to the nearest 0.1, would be 1.0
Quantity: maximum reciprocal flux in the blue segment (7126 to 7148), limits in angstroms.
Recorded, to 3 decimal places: 0.100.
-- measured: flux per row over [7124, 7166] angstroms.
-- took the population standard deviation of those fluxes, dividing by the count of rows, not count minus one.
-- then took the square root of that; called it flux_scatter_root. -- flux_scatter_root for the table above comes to 0.87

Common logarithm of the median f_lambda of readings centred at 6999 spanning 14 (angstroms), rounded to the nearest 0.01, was 1.07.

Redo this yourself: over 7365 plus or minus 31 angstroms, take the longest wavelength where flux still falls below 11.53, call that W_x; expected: 7392 angstroms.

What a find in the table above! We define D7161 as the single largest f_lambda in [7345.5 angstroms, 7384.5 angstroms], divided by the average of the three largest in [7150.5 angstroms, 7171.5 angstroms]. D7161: 0.916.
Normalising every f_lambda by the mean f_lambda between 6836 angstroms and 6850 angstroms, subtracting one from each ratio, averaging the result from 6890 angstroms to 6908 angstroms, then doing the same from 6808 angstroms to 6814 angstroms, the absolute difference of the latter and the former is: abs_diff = 0.09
